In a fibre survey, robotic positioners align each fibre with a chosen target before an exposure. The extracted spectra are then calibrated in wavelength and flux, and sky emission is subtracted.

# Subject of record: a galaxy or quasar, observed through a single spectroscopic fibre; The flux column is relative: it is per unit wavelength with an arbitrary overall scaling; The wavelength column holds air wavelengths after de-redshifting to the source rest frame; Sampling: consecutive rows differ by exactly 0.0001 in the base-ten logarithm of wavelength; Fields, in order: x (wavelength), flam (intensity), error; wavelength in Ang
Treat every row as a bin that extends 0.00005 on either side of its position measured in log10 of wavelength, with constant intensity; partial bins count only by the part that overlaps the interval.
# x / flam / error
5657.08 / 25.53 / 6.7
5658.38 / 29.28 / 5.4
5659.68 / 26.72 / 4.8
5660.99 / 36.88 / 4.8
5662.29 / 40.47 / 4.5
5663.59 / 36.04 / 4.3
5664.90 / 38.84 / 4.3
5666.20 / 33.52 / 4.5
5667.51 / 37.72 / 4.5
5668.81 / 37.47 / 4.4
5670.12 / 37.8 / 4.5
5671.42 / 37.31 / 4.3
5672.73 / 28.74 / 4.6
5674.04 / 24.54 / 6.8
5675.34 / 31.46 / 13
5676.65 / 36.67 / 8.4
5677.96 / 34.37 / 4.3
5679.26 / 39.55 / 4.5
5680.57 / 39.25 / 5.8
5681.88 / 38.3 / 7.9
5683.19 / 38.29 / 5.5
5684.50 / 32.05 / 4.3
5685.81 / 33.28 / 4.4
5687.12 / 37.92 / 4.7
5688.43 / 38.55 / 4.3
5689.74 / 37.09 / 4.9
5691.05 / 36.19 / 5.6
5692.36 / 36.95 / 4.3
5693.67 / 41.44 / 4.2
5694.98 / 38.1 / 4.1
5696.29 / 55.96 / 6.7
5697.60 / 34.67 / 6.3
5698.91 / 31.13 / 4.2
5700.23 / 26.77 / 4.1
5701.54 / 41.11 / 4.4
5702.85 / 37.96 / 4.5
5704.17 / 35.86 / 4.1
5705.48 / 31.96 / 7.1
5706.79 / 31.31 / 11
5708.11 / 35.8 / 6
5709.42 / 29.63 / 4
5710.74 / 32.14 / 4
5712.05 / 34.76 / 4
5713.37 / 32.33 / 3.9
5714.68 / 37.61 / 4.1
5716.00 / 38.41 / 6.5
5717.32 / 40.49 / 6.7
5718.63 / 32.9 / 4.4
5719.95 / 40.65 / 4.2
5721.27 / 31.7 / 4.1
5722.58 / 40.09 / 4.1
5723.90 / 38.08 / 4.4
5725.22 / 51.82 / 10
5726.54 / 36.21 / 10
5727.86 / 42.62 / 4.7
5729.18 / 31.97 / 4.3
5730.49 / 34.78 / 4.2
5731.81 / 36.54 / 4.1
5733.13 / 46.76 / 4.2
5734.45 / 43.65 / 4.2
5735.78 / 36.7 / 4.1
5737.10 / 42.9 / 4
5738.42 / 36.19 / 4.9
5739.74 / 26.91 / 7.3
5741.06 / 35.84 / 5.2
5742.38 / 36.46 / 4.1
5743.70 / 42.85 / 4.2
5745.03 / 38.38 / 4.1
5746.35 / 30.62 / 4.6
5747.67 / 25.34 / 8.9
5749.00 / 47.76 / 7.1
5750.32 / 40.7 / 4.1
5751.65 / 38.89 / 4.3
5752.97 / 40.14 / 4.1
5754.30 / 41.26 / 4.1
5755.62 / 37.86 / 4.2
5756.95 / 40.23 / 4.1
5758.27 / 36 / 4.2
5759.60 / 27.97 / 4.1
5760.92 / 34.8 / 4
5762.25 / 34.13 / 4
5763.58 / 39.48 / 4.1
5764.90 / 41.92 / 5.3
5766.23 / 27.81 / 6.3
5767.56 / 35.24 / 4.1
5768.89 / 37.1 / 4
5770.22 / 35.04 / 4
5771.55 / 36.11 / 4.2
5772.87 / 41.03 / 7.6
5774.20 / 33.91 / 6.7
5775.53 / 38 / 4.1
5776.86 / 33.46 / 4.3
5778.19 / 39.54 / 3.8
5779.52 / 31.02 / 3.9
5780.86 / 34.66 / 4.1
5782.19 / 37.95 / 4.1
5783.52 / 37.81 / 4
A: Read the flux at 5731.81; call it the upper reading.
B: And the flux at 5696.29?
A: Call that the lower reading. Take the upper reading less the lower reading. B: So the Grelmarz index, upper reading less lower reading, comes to -19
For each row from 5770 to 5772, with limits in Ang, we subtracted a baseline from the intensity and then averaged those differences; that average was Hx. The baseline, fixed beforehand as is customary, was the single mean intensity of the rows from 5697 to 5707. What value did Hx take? 2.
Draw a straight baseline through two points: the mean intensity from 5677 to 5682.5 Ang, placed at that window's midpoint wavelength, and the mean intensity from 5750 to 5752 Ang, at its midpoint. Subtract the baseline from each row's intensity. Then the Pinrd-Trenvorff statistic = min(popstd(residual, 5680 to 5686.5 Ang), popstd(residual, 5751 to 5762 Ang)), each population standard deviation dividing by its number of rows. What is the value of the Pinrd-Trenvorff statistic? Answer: 3.0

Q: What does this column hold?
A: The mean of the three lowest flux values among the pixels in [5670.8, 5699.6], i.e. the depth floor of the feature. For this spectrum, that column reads 28.1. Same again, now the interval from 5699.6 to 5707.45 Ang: 30.0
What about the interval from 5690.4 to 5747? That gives 27.8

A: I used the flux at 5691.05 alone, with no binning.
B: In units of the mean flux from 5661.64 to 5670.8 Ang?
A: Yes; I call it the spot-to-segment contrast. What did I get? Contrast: 0.97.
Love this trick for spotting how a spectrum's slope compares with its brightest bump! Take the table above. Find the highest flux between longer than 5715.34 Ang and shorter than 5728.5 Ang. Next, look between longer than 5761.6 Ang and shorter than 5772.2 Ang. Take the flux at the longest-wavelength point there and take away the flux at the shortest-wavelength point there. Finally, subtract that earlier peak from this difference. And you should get -50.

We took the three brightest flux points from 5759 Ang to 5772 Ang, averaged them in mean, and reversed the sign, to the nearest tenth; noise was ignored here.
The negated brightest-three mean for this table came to -39.5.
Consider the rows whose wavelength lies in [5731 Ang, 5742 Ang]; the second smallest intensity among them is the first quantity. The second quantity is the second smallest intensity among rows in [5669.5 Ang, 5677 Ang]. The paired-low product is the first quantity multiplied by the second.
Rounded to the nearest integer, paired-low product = 1030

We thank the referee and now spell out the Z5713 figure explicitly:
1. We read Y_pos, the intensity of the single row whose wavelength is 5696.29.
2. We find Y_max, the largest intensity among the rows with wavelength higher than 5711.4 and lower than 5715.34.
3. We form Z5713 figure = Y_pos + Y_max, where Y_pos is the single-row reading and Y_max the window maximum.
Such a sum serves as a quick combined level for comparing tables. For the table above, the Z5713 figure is 94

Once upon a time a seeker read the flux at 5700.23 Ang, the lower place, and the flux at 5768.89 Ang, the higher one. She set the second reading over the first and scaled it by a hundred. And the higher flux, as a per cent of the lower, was 139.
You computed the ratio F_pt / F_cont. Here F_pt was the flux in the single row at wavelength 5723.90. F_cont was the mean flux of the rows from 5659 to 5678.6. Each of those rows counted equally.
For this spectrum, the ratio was 1.10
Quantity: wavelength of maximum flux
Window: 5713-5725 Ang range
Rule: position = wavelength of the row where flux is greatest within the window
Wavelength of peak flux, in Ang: 5719.95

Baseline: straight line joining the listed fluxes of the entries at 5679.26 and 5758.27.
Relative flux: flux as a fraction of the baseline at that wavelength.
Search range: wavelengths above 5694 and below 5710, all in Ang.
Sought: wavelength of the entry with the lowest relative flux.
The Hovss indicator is 5700.23 Ang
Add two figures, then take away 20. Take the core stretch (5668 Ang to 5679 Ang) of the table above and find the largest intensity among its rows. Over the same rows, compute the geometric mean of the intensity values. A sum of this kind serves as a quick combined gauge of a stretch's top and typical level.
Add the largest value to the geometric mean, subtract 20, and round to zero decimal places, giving 51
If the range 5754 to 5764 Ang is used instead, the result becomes 57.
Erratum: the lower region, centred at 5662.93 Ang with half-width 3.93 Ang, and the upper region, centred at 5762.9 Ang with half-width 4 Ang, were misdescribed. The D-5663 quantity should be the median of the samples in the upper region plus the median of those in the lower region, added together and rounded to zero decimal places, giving 71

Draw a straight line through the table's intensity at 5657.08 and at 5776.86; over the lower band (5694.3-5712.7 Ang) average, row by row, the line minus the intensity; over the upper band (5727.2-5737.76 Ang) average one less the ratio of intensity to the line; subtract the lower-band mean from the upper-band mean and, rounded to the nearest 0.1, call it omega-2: 6.6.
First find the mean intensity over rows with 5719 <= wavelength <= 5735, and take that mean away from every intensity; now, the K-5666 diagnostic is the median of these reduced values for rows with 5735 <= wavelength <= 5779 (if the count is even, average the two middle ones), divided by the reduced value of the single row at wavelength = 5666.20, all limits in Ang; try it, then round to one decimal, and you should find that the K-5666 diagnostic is 0.5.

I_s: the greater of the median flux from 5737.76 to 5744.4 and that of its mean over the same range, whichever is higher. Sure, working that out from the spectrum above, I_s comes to 36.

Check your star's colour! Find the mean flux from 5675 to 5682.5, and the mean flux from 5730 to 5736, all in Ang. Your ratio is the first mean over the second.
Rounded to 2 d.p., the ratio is 0.92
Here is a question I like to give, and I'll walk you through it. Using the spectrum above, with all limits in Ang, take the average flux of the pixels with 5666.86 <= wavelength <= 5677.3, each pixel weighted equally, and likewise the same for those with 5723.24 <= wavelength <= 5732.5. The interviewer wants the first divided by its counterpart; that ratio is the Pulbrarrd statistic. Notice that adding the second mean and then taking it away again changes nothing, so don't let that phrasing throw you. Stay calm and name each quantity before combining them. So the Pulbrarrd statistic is 0.87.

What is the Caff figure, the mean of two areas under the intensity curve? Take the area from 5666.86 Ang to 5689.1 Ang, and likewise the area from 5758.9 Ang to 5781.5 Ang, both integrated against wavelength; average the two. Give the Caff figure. 794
